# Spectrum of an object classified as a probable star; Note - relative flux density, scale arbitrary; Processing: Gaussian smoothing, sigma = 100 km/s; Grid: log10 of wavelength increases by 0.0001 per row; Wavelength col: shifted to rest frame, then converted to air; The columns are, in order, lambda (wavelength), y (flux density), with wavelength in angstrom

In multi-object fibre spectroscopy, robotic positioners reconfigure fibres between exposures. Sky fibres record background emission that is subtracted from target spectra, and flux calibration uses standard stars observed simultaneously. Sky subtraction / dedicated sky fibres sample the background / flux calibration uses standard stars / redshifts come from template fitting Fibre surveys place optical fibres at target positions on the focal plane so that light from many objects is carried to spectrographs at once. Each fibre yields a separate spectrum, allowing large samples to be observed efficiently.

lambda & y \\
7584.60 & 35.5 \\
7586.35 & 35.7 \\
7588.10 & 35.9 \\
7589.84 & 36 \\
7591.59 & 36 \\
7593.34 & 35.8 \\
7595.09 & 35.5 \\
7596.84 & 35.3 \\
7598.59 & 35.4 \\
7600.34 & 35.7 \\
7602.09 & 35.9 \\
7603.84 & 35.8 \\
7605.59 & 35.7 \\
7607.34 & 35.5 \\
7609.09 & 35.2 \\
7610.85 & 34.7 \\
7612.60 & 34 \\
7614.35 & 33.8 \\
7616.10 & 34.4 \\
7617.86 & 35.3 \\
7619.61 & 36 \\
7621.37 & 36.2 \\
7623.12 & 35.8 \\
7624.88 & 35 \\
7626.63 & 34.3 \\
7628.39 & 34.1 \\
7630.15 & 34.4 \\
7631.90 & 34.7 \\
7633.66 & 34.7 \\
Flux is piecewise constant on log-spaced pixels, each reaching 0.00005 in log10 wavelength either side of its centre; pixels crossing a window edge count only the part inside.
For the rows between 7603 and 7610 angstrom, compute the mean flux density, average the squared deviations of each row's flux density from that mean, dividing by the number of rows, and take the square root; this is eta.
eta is 0.2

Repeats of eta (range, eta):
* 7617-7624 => 0.3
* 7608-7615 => 0.6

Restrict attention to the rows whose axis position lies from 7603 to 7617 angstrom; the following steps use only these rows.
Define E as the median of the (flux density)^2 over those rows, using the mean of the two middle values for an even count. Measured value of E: 1222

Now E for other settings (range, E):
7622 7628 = 1225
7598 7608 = 1274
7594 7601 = 1257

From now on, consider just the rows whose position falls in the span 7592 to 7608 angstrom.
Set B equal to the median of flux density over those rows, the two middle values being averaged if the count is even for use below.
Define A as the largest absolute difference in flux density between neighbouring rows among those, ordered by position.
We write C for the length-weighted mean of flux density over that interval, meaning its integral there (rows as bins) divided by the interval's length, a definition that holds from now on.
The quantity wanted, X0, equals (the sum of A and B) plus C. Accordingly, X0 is 71.63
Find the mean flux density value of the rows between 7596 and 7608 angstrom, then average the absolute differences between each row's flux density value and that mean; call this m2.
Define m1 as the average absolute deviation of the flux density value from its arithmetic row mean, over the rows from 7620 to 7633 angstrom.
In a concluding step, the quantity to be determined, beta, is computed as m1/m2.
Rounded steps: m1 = 0.63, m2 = 0.2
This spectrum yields 3.4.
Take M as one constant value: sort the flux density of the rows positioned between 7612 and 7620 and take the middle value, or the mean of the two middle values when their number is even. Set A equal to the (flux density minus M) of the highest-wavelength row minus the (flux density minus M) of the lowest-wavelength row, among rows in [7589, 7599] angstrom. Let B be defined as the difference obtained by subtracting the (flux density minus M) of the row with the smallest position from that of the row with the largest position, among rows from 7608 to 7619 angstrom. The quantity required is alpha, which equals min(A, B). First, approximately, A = -0.6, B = 0.1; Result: -0.6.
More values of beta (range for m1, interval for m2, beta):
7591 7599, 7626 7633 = 1.4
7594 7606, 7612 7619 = 0.4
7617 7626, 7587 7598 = 1.7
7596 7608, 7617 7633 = 0.3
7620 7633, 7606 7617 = 1.2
